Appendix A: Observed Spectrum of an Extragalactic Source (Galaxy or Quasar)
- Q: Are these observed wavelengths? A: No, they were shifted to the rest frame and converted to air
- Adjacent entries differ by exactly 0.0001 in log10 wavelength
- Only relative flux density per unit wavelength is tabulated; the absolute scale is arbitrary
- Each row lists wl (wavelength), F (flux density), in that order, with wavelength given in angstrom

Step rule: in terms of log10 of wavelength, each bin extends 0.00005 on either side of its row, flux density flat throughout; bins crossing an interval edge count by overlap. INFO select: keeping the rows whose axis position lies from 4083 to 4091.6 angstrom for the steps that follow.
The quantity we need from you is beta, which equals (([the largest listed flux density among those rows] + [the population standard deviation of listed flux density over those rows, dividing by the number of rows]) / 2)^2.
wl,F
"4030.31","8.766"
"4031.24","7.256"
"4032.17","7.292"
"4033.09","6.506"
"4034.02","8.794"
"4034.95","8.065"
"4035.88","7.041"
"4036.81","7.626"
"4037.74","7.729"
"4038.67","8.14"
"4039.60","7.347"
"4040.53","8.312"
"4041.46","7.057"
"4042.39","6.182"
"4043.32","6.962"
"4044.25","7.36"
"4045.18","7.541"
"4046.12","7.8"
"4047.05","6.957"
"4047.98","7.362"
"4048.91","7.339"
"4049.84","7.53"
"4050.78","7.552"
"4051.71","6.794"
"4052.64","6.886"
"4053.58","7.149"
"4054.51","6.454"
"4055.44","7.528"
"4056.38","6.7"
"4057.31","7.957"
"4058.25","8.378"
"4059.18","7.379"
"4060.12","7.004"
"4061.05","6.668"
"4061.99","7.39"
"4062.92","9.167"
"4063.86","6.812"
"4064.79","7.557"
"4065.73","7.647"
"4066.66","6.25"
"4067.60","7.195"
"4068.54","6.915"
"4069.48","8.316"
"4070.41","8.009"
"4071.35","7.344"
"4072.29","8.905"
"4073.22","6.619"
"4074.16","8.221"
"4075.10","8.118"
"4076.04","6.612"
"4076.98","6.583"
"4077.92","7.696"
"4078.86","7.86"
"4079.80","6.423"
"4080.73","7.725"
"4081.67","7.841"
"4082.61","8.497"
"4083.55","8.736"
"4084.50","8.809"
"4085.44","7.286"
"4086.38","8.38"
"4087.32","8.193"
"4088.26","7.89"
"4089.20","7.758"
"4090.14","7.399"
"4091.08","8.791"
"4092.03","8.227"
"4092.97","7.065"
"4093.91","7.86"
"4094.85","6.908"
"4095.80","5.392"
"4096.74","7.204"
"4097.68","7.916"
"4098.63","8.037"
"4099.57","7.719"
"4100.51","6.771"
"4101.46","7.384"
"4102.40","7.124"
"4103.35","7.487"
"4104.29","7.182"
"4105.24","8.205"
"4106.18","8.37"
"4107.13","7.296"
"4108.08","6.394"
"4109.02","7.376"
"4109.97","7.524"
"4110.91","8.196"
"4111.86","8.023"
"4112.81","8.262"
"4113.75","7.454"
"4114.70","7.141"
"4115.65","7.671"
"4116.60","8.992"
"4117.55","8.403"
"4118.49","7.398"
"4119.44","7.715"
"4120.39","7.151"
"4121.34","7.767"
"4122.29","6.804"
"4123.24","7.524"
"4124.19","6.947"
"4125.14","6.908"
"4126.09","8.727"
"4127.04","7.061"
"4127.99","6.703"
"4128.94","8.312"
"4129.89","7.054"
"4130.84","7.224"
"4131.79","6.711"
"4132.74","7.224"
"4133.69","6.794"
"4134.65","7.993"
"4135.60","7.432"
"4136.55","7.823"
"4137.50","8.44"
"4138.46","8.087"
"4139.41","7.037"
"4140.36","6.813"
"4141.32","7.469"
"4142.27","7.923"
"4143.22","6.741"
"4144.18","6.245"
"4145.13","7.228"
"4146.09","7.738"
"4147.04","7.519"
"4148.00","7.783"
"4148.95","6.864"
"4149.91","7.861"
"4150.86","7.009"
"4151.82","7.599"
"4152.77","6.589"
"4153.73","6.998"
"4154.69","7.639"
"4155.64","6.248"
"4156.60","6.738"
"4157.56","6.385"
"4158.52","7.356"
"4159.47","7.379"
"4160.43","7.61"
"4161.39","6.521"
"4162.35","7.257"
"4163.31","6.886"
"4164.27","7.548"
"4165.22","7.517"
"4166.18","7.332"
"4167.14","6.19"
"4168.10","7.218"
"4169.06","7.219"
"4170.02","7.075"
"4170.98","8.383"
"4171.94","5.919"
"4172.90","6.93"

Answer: 22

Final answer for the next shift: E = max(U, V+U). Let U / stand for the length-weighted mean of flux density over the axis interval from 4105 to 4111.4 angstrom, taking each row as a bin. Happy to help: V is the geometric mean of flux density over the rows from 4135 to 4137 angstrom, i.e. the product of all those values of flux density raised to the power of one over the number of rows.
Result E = 15.2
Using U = 7.6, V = 7.62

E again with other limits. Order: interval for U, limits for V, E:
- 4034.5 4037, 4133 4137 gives 15.1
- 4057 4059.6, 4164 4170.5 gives 15.1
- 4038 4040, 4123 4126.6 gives 15.2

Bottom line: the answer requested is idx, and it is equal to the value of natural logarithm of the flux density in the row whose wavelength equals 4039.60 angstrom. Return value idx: 1.99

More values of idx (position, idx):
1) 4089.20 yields 2.05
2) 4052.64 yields 1.93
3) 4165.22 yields 2.02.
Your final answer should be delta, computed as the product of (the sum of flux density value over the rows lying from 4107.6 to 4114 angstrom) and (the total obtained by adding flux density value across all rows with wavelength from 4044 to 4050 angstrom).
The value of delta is 2762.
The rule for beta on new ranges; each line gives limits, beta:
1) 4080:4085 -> 21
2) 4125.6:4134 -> 22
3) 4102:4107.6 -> 20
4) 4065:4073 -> 23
